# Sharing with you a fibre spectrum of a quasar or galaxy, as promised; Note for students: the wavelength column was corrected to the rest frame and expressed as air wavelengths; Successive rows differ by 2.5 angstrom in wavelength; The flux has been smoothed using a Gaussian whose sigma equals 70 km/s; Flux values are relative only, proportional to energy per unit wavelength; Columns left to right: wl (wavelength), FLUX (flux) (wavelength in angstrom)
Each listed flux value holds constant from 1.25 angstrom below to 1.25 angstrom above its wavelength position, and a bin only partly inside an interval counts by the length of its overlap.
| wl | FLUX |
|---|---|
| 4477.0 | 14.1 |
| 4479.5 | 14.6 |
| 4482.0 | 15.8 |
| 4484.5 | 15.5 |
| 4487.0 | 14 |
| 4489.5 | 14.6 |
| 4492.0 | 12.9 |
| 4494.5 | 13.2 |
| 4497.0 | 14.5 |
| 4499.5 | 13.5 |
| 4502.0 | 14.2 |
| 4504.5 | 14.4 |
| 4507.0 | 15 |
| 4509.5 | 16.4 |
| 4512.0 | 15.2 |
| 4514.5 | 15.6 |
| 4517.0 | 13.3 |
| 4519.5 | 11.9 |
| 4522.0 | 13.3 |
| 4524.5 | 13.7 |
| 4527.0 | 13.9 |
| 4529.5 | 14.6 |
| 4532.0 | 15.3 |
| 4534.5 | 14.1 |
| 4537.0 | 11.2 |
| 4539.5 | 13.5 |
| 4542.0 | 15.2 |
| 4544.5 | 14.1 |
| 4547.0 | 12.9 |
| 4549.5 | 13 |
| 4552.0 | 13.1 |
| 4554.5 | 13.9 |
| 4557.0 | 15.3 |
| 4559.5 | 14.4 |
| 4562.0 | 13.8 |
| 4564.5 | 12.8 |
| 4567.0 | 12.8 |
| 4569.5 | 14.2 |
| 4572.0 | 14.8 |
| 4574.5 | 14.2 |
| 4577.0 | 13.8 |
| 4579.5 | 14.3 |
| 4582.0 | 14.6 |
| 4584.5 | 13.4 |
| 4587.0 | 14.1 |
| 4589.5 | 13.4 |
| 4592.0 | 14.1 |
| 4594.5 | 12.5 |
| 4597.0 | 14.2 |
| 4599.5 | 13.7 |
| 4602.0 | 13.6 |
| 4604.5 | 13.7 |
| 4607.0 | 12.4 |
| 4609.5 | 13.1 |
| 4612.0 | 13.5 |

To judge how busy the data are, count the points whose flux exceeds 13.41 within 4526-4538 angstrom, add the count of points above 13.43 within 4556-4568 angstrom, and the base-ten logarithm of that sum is 0.85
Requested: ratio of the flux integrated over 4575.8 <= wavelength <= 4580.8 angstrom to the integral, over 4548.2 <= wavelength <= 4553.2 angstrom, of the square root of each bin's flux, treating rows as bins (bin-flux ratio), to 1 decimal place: 3.9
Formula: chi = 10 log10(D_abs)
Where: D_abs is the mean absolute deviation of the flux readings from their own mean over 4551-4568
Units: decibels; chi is -1.5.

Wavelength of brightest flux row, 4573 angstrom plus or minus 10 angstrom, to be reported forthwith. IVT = 4572.0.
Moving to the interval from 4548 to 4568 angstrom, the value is 4557.0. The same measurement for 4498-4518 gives 4509.5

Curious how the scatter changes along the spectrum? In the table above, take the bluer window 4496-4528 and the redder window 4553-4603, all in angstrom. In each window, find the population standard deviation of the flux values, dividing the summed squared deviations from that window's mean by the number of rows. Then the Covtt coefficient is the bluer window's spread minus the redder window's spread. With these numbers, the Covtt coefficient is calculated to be 0.45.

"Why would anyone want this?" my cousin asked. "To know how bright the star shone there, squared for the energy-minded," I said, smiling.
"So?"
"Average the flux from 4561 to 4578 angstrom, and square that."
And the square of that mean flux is 190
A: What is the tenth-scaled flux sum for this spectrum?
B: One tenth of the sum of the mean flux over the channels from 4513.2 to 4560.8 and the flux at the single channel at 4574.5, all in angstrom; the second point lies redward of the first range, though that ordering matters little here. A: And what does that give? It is 2.80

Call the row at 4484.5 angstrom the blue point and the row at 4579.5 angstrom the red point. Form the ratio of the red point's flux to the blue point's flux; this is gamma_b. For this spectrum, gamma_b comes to 0.92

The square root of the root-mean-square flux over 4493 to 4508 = 3.76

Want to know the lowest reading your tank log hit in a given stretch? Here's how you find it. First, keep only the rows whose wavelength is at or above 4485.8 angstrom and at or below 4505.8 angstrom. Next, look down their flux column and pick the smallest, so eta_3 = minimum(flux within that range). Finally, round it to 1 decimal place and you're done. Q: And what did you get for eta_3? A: 12.9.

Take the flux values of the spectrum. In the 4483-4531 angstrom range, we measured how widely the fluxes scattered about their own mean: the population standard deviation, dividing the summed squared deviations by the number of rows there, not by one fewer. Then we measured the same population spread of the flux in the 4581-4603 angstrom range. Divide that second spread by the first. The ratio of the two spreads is 0.55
